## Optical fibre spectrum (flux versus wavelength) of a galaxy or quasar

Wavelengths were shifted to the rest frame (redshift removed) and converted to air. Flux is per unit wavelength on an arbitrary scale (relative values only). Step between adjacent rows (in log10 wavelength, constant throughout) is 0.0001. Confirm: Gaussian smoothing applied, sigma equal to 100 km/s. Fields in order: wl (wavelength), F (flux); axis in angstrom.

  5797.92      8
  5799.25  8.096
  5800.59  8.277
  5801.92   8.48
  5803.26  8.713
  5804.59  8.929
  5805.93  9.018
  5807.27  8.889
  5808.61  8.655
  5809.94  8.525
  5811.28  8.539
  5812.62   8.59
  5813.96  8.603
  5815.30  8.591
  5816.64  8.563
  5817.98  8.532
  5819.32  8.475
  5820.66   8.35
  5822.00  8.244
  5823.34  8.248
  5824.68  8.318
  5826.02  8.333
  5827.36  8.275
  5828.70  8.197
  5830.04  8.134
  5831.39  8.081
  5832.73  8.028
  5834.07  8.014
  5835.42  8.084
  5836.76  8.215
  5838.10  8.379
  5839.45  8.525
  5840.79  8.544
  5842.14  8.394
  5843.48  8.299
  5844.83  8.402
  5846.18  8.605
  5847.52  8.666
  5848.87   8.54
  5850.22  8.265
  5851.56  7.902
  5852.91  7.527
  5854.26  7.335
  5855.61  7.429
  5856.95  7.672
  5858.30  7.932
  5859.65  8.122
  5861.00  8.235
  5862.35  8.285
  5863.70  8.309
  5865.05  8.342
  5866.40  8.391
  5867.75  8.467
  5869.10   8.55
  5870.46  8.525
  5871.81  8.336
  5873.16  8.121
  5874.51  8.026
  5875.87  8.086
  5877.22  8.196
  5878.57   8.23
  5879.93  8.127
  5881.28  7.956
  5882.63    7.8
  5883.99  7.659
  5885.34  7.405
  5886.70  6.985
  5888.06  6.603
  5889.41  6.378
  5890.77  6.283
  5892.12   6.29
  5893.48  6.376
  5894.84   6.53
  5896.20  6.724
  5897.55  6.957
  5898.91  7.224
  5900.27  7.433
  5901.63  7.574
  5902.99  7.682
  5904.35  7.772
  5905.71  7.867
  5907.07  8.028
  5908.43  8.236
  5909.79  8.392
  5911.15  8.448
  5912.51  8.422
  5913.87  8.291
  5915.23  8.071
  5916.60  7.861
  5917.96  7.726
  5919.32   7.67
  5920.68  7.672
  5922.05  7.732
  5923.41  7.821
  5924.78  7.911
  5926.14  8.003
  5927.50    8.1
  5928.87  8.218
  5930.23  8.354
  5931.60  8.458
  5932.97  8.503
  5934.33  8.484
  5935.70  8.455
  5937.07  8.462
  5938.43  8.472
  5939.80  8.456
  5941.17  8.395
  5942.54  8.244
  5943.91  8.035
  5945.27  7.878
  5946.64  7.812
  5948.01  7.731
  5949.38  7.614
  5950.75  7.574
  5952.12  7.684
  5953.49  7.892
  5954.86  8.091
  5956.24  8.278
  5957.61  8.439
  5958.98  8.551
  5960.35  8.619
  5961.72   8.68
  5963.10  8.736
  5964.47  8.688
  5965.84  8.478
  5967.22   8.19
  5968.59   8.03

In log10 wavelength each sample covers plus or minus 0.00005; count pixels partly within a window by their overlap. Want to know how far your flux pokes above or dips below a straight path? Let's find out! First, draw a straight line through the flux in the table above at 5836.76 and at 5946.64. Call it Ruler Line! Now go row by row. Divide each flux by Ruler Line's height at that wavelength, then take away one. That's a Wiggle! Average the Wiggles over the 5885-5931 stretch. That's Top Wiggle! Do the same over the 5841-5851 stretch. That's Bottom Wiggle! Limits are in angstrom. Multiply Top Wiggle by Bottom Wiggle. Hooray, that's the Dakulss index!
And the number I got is -0.0016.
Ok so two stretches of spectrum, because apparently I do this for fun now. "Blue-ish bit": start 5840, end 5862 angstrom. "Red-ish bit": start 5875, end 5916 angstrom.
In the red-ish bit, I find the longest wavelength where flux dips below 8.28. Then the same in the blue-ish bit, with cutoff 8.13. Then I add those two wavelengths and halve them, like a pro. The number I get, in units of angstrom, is 5887.4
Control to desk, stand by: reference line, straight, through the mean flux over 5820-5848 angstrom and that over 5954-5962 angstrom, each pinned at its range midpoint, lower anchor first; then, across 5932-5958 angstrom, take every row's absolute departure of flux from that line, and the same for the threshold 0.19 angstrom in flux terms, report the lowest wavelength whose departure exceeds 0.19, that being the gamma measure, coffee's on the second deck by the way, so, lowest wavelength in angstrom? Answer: 5943.91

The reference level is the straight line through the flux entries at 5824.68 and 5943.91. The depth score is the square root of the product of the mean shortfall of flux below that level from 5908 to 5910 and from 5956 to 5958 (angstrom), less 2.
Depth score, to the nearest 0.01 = -1.74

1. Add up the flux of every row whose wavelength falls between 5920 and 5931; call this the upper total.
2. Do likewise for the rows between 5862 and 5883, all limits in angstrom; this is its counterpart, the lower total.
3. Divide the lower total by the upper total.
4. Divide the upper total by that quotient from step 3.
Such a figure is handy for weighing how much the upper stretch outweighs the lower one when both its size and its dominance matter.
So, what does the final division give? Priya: 31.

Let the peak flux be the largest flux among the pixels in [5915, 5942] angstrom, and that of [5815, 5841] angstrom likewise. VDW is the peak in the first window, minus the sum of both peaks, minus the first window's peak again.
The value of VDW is -17.1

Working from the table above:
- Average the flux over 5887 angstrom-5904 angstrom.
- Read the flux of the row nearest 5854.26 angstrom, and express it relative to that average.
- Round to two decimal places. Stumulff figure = 1.07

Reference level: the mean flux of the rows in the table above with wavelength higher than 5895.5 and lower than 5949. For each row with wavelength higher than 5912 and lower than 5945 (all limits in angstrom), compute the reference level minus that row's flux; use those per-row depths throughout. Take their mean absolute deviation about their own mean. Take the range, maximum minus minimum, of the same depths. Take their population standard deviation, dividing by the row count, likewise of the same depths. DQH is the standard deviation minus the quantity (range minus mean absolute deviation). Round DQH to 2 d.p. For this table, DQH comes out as -0.28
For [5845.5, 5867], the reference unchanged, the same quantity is -0.58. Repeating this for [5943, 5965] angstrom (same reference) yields -0.38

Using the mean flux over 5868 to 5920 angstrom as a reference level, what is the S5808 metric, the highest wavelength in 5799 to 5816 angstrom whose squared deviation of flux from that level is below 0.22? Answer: 5799.25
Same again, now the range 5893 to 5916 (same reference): 5915.23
